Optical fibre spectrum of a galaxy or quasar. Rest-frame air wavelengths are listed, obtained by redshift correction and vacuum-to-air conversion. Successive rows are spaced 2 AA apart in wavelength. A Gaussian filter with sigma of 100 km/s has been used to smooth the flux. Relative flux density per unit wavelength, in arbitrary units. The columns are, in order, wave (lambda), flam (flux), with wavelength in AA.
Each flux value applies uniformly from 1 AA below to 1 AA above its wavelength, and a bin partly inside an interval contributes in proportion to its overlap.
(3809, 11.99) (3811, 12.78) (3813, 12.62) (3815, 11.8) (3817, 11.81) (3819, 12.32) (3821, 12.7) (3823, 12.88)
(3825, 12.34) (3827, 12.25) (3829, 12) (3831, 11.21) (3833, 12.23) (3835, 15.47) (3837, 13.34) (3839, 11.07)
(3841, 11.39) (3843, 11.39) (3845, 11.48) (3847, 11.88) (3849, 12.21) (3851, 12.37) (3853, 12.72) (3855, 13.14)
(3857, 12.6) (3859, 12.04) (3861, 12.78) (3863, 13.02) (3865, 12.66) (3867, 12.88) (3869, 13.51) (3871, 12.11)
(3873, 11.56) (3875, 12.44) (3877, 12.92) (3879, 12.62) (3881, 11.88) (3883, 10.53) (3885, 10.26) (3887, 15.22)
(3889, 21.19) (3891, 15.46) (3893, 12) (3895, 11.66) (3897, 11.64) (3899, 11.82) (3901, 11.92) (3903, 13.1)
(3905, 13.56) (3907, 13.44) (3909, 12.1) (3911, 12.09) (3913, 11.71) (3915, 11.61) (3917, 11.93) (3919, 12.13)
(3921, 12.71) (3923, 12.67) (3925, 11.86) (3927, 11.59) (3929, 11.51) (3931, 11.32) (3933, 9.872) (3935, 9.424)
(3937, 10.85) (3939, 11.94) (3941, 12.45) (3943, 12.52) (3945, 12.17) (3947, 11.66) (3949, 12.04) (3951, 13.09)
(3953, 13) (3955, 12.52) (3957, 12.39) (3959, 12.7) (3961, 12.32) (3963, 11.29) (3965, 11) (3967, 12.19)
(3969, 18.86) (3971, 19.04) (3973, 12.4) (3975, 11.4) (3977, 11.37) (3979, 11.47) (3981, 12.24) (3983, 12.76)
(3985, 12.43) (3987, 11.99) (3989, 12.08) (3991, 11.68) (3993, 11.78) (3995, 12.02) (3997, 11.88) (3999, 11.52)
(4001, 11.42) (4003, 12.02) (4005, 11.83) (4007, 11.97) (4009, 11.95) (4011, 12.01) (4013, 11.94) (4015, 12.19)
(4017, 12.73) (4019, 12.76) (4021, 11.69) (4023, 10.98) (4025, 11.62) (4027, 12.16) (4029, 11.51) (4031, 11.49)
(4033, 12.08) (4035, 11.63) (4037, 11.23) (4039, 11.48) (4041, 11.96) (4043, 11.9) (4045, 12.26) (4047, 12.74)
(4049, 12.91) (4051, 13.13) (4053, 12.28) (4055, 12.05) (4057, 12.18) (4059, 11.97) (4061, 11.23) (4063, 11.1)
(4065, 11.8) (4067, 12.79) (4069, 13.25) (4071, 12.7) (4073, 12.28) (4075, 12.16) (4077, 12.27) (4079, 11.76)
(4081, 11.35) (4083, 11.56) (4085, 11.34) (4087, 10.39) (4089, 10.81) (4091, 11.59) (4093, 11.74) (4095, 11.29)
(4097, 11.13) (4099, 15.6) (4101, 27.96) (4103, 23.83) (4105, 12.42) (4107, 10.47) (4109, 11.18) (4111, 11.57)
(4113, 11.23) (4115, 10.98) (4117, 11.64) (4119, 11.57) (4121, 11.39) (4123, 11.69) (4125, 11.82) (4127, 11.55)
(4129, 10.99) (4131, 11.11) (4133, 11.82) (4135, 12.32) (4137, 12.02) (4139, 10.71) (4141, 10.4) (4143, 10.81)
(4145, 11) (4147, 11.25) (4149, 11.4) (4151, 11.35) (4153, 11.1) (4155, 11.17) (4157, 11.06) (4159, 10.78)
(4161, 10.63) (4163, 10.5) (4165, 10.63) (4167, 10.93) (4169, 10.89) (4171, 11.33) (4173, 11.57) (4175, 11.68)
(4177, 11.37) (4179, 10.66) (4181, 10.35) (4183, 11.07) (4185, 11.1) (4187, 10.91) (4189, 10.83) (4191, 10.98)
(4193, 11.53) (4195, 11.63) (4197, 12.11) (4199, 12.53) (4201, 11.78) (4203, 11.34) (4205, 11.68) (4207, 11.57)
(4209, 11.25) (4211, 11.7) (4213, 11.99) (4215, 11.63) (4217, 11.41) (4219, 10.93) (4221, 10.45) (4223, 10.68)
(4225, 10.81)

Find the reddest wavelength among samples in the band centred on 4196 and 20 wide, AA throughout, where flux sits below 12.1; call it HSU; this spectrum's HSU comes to 4205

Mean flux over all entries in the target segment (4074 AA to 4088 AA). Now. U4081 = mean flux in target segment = 11.5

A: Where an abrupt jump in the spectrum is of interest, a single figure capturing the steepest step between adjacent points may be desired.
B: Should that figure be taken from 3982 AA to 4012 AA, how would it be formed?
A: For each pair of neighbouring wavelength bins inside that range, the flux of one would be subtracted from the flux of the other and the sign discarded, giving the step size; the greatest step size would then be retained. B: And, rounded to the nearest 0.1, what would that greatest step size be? 0.6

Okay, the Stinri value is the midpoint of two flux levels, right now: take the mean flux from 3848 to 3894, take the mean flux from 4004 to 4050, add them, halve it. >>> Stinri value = 12.5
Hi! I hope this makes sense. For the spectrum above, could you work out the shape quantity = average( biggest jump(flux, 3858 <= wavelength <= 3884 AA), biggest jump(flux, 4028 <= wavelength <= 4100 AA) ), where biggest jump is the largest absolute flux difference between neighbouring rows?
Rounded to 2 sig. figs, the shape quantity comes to 2.9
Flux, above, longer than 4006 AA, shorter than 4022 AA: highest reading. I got 12.76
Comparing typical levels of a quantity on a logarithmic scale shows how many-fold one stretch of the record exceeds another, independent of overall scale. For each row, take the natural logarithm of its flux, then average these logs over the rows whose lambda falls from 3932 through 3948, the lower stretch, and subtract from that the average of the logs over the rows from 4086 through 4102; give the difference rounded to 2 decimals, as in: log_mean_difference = -0.14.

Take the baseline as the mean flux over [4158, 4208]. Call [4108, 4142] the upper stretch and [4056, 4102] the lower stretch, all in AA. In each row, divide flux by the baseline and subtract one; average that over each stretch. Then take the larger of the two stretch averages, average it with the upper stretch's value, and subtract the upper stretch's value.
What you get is 0.054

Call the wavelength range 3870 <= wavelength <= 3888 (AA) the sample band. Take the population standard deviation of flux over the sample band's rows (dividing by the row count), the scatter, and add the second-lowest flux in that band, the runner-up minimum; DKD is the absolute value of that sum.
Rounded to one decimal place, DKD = 11.9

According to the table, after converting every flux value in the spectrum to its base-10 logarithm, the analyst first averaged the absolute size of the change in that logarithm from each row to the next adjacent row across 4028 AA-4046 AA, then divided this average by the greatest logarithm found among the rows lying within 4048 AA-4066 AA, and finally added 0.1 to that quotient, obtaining 0.111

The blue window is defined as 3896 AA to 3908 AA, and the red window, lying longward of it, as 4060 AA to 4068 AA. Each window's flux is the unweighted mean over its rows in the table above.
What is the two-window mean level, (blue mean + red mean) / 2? 12.2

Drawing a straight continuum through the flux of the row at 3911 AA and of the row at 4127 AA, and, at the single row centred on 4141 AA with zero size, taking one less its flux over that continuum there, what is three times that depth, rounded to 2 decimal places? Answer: 0.29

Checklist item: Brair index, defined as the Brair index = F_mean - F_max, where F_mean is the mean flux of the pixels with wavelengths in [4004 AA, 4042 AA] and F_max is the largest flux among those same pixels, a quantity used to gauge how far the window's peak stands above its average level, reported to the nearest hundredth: -0.91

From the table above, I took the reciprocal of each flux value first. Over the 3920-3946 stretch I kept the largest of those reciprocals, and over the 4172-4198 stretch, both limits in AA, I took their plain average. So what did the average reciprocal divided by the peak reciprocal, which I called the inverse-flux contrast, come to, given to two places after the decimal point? 0.84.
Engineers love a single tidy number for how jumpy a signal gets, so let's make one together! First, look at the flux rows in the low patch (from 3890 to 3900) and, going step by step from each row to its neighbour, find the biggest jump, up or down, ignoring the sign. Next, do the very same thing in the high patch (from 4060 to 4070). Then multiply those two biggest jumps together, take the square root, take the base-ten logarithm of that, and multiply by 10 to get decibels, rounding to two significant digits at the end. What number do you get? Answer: 2.7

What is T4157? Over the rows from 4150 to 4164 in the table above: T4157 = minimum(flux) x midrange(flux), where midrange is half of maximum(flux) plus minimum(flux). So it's 115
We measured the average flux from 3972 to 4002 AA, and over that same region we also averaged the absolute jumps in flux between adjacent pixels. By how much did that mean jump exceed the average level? -11.6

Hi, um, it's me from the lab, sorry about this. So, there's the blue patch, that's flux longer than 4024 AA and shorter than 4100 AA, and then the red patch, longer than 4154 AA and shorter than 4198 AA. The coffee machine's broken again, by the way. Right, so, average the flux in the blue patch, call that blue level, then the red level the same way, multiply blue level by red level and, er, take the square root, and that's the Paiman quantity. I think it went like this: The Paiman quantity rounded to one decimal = 11.5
